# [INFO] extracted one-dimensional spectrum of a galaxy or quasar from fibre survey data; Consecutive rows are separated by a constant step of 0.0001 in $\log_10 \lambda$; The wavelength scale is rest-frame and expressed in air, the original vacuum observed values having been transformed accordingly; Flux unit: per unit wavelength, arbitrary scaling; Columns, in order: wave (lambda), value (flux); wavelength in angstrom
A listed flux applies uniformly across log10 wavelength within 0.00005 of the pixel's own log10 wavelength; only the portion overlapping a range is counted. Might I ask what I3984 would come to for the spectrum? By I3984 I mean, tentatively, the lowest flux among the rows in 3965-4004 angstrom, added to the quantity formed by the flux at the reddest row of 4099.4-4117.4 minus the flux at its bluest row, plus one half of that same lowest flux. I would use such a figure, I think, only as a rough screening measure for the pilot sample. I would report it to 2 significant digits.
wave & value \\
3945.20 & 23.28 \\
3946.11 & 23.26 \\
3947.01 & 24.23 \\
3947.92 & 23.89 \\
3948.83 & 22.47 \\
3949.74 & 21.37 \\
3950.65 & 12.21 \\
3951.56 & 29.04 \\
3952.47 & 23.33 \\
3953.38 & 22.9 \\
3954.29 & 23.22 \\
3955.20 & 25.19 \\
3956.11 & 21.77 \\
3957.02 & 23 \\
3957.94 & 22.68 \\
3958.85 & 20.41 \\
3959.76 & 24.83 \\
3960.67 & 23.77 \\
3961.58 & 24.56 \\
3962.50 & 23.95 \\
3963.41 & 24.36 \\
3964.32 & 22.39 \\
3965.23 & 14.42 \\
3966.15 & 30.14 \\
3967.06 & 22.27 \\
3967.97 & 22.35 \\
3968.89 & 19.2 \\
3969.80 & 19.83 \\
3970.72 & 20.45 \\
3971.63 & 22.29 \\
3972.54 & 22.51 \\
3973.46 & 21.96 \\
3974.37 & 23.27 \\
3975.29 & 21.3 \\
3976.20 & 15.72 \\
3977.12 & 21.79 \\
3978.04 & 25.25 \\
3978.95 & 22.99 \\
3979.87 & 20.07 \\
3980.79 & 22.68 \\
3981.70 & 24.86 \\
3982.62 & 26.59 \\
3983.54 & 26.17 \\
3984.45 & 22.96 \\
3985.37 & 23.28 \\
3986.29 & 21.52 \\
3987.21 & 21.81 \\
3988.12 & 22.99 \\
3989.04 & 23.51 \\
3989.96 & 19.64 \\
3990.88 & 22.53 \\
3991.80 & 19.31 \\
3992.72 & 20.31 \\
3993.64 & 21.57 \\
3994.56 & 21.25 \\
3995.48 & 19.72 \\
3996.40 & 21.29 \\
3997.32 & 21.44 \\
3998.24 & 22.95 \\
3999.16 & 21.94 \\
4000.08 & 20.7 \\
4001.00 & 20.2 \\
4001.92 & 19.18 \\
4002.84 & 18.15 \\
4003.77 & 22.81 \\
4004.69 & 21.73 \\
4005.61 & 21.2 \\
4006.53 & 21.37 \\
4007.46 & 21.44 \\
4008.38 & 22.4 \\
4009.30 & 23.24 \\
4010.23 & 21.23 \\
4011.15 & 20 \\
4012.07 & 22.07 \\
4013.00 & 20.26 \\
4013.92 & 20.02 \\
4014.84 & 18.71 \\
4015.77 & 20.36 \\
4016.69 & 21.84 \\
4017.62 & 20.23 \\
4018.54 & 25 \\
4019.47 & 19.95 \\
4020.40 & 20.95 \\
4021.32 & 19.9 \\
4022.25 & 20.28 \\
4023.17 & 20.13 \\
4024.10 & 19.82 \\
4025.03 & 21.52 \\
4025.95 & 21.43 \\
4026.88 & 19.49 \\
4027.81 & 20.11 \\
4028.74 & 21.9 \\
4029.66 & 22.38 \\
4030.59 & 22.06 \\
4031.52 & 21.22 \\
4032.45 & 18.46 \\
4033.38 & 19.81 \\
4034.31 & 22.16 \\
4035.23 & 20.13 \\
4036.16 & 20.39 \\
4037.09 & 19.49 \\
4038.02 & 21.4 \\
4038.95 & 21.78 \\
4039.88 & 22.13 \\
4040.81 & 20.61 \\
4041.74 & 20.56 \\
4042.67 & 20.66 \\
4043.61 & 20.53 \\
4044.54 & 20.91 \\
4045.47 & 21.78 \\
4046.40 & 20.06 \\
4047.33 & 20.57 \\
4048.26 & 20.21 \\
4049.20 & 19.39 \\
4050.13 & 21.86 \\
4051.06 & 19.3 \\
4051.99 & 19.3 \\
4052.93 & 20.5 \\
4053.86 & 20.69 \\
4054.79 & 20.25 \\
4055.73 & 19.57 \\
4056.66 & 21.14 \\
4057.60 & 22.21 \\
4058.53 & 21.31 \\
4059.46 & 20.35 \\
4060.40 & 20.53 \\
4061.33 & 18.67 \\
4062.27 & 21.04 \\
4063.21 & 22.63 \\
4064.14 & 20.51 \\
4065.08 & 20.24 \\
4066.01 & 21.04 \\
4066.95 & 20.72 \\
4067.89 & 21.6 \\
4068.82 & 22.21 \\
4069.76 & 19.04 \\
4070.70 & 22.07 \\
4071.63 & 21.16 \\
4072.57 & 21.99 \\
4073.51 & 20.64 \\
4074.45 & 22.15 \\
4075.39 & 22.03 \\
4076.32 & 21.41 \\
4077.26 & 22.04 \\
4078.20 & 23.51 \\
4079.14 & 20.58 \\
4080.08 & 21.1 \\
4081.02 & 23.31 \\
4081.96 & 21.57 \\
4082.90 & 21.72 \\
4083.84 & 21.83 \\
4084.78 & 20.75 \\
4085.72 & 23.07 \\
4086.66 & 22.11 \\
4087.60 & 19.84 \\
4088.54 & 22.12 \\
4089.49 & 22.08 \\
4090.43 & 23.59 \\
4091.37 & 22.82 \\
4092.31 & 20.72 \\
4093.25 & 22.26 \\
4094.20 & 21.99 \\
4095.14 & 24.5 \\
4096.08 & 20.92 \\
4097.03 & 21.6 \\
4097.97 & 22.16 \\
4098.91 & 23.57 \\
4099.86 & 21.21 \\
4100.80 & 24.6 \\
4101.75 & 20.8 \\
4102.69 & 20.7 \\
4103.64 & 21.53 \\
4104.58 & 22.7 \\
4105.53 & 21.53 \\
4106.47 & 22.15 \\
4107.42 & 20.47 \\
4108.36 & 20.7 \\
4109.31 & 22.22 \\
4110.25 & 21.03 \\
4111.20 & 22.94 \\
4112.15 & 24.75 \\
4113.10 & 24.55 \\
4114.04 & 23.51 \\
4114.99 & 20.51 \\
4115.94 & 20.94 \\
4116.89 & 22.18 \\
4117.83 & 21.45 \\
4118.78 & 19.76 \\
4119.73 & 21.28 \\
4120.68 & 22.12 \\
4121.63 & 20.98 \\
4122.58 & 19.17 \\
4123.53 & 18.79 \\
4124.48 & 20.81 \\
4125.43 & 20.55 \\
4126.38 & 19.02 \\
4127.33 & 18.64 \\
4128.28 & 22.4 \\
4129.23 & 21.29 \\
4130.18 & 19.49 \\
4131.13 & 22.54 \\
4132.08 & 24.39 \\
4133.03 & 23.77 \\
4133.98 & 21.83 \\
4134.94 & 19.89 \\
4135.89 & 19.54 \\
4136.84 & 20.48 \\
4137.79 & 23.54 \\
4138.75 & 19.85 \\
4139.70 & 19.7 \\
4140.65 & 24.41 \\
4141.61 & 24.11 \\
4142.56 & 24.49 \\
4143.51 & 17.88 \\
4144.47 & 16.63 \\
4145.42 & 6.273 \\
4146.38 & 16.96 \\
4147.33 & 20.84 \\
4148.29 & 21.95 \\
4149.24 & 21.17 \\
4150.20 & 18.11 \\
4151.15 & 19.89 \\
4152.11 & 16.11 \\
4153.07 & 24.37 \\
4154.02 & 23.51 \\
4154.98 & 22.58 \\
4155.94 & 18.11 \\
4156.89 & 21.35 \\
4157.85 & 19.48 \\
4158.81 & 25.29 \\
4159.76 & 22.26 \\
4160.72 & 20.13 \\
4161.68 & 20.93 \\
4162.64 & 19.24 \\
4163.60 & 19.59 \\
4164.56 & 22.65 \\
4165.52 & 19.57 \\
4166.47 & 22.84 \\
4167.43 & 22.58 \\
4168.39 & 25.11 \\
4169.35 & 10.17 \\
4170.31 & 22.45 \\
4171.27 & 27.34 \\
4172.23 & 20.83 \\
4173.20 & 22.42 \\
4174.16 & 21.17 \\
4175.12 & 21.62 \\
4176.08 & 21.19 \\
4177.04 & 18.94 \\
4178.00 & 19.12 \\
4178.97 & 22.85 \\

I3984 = 23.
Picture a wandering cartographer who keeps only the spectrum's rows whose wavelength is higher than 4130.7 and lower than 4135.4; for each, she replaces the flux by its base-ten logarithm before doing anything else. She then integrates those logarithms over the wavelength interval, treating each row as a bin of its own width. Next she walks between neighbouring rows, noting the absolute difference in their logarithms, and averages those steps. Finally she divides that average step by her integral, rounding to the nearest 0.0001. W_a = 0.0048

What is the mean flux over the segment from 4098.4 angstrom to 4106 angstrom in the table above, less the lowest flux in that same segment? 1.38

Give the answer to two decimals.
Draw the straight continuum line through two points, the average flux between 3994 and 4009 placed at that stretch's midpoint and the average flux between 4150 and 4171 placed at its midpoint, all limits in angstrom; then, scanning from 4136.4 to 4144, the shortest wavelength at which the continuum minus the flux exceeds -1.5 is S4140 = 4136.84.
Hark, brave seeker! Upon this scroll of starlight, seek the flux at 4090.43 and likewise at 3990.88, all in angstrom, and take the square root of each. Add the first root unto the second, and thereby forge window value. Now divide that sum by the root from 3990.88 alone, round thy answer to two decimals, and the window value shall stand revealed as 2.02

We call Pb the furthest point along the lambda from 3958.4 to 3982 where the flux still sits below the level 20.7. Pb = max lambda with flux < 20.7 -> 3979.87 angstrom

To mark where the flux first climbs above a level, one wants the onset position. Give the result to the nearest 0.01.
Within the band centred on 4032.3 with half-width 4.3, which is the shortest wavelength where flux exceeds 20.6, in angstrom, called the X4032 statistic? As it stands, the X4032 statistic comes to 4028.74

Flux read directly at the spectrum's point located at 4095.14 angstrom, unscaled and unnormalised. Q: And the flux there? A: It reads 24.5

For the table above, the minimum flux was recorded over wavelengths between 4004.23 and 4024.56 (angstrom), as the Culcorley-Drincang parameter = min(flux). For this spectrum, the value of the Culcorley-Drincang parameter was 18.71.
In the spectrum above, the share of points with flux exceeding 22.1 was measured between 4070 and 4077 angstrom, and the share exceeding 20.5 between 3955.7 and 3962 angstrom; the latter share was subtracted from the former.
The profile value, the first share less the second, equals -0.7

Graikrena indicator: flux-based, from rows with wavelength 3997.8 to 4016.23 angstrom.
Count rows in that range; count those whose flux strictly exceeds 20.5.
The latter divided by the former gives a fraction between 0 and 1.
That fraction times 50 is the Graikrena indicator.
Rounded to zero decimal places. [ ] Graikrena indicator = 30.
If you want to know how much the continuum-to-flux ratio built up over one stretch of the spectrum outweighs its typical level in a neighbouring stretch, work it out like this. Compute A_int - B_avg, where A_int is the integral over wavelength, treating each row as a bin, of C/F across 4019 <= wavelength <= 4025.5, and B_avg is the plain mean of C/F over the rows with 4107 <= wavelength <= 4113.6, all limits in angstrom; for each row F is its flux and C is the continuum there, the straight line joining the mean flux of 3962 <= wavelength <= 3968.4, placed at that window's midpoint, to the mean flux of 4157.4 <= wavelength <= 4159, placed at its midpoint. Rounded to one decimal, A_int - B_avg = 6.2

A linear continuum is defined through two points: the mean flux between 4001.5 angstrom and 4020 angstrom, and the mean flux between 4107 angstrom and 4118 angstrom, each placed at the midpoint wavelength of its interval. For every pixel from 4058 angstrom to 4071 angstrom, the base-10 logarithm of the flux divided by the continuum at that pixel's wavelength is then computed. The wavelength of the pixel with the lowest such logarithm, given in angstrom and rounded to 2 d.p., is 4061.33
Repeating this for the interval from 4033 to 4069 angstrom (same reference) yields 4061.33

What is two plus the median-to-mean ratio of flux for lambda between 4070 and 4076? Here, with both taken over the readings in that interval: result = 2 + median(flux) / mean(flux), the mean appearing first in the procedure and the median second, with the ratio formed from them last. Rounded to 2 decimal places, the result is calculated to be 3.02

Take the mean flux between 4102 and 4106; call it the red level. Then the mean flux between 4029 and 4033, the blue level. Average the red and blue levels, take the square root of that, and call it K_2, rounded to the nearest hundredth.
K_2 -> 4.62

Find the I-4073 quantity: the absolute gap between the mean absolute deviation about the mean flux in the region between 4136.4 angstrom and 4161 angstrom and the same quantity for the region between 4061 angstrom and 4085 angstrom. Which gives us 1.9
